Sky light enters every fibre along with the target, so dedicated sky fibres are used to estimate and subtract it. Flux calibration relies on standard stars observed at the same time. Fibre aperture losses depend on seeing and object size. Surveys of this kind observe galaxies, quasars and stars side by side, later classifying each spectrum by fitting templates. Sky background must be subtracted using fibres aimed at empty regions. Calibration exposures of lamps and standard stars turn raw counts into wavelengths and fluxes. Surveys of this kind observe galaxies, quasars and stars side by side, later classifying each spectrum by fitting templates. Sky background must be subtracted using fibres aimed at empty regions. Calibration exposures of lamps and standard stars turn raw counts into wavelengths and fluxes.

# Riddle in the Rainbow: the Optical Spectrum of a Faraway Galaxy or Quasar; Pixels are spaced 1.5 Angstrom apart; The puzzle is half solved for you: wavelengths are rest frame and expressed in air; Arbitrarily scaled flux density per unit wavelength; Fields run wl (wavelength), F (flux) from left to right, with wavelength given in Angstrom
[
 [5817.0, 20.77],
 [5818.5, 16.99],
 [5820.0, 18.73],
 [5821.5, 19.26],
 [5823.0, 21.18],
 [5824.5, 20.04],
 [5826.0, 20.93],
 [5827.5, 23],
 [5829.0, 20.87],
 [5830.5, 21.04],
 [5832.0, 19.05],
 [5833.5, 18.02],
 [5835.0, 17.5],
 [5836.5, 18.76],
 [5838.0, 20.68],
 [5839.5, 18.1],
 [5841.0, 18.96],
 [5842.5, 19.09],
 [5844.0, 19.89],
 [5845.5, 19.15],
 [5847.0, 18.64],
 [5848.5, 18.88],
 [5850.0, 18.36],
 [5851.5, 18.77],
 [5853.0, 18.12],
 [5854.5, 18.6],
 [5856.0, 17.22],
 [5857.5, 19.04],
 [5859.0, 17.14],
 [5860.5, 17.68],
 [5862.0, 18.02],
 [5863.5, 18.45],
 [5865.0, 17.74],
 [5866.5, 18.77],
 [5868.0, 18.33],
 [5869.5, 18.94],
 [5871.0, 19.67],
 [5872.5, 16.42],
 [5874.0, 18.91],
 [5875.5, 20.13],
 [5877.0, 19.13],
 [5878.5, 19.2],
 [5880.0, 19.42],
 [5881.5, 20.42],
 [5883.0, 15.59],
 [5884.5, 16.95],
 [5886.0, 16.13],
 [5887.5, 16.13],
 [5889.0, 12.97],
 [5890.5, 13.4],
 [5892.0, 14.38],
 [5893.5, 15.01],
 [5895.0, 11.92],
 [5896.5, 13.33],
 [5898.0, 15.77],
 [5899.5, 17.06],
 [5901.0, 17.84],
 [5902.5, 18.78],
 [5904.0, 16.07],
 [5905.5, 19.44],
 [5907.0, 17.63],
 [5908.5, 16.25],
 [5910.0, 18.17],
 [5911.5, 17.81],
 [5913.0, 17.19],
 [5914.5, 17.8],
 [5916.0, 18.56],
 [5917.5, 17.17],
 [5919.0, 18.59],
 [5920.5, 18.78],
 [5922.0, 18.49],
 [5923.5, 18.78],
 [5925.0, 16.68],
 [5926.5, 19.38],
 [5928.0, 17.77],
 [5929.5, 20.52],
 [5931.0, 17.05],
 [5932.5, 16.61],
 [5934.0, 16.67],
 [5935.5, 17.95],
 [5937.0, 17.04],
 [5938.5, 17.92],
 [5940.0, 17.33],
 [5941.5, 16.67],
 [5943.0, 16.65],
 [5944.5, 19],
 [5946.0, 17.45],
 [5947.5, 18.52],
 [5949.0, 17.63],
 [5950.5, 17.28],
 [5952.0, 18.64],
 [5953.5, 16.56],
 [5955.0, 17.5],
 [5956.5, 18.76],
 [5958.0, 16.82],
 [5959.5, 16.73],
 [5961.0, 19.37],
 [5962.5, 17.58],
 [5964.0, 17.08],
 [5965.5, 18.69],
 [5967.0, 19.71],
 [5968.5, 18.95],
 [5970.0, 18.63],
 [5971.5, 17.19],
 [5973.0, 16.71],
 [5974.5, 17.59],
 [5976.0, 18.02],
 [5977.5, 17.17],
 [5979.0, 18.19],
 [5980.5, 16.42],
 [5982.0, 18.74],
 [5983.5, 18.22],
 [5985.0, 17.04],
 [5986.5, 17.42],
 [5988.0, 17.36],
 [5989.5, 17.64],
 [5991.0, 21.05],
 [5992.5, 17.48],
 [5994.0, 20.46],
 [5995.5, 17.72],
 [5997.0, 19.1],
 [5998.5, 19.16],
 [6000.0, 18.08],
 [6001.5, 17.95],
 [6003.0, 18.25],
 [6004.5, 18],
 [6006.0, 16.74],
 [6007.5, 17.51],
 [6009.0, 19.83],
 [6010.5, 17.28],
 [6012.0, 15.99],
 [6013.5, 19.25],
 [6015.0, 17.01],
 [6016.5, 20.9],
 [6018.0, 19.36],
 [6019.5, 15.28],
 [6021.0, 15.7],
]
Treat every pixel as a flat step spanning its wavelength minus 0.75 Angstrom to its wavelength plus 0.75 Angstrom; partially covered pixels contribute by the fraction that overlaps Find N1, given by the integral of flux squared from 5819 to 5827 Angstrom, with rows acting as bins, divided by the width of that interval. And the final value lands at 402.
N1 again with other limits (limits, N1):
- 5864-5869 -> 336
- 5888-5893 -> 191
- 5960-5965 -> 324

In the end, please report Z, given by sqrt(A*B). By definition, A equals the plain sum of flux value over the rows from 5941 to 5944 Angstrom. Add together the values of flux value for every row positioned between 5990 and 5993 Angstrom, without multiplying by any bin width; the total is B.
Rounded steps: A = 33.3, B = 38.5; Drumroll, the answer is 35.8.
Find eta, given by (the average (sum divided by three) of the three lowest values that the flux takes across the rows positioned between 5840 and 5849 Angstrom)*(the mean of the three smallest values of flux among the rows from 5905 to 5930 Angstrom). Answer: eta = 314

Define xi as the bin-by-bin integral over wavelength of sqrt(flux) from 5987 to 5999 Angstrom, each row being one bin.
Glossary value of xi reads 51.9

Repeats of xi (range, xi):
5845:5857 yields 51.6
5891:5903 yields 47.0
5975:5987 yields 50.4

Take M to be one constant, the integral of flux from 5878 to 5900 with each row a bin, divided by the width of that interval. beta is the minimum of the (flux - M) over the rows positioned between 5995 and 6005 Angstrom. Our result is 1.93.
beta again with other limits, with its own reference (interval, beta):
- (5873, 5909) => -3.87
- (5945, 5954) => 0.77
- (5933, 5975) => 0.77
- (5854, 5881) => 0.63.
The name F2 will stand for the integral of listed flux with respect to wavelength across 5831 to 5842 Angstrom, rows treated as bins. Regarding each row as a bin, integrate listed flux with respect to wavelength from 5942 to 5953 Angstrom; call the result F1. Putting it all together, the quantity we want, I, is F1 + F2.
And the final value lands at 403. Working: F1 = 196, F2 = 207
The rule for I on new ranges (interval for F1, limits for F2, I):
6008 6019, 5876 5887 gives 402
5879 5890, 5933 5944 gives 374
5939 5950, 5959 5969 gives 377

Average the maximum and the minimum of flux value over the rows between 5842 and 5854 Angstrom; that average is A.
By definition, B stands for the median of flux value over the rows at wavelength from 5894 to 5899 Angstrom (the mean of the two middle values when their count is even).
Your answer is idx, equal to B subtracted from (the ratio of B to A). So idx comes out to -12.63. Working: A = 19.0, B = 13.3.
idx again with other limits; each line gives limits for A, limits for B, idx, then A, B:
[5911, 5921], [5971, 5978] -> -16.23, 18.0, 17.2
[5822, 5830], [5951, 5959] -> -16.69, 21.5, 17.5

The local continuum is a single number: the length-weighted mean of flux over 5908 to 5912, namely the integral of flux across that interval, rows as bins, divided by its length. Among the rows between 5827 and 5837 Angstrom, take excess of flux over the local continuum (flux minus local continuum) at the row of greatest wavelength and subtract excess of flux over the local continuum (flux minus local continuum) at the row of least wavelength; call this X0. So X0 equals -4.2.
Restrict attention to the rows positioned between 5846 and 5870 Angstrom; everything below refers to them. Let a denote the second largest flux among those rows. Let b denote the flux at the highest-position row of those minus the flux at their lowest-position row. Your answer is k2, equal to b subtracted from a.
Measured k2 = 19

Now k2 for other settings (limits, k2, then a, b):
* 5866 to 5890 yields 26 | 20.13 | -6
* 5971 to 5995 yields 17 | 20.46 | 3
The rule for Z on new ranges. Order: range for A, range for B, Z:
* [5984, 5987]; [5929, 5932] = 36.0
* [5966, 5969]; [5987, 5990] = 36.8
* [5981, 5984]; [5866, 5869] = 37.0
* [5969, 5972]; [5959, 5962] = 36.0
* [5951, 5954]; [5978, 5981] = 34.9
